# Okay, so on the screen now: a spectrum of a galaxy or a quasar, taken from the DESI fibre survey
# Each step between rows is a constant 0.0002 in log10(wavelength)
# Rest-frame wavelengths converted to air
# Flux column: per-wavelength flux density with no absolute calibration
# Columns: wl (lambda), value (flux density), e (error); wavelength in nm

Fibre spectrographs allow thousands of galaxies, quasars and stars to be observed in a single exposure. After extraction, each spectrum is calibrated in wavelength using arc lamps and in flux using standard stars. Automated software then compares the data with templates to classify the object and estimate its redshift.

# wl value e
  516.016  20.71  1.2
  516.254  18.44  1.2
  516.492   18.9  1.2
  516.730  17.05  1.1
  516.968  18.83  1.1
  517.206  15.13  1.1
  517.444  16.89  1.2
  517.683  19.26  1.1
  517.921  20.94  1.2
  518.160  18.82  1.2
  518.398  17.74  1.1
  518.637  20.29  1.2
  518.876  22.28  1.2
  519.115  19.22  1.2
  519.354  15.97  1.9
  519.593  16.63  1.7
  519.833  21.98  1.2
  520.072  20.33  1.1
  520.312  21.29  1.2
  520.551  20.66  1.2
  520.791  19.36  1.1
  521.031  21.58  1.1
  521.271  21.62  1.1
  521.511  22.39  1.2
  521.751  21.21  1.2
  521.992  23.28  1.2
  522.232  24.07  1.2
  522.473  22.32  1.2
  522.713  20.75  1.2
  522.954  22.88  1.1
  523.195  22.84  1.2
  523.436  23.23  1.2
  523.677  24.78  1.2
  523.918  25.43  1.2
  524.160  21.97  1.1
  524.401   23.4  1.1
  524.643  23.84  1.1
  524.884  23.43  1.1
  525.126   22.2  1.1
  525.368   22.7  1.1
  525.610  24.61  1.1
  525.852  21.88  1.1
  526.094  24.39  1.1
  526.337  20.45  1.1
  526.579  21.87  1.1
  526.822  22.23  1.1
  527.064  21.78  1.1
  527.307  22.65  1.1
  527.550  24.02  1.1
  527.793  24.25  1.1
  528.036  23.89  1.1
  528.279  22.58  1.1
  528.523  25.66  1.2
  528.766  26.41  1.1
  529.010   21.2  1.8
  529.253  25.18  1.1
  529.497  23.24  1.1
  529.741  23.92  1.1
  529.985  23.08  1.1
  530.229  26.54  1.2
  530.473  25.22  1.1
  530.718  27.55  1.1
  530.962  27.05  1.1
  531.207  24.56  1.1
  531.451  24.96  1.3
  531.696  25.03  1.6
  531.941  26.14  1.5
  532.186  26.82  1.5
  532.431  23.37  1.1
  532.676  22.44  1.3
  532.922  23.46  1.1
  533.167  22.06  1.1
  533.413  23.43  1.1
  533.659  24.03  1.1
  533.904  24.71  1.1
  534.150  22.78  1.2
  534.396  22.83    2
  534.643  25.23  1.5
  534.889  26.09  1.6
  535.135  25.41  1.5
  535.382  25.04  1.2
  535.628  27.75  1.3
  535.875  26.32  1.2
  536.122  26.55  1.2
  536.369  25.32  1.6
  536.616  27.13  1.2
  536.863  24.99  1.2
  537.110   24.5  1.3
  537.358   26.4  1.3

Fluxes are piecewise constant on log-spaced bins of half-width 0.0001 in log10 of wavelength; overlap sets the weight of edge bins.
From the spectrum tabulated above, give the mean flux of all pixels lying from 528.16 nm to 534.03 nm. 24.5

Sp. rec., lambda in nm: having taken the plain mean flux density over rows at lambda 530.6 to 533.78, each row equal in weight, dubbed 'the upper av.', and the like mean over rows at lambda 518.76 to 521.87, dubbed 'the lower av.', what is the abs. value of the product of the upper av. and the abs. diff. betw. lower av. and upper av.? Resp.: 107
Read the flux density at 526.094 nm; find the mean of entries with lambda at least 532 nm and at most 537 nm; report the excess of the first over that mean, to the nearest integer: 0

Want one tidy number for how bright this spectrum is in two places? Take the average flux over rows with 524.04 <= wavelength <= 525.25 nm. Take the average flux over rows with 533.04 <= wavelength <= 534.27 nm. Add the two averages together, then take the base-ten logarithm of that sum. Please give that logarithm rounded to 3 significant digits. 1.67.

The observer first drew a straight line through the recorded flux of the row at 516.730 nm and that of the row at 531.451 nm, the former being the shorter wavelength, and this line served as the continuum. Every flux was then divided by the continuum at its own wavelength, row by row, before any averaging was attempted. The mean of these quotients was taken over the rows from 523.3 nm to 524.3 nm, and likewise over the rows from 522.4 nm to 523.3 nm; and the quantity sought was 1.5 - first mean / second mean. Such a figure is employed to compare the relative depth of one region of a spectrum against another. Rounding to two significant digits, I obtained 0.45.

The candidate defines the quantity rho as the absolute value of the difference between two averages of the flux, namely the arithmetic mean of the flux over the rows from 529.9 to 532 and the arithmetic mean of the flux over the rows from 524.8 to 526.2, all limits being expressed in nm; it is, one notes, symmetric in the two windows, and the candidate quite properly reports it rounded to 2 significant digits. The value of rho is 2.4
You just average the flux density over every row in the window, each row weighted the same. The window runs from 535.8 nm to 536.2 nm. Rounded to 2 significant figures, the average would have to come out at 26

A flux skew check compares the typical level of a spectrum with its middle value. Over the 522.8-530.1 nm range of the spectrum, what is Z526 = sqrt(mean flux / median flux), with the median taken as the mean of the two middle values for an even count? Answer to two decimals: 1.00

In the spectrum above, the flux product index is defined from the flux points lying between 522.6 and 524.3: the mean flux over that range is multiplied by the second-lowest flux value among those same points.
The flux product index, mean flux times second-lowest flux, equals 508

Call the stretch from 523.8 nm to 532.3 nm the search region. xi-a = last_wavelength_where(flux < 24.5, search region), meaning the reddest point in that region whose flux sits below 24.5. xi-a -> 529.985 nm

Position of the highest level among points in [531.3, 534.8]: 532.186 nm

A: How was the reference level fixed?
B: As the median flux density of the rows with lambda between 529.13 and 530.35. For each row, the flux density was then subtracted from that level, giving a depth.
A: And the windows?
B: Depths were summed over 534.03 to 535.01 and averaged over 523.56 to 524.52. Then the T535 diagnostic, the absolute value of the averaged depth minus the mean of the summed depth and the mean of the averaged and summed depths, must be 1.0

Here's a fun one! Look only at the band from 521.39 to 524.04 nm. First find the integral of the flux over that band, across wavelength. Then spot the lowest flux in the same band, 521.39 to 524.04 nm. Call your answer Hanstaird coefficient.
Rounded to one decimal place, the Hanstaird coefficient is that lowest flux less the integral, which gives -40.2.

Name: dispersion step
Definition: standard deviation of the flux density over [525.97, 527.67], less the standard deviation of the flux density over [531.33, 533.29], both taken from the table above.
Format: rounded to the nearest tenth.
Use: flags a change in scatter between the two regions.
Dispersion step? -0.4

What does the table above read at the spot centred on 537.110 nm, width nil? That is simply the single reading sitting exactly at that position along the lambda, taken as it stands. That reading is 24.5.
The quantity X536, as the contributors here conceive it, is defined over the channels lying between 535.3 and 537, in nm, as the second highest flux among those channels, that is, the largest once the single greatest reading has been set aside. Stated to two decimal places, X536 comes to 27.13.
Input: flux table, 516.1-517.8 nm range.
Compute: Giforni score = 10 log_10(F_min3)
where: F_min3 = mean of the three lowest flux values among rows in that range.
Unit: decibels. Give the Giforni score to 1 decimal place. 12.1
